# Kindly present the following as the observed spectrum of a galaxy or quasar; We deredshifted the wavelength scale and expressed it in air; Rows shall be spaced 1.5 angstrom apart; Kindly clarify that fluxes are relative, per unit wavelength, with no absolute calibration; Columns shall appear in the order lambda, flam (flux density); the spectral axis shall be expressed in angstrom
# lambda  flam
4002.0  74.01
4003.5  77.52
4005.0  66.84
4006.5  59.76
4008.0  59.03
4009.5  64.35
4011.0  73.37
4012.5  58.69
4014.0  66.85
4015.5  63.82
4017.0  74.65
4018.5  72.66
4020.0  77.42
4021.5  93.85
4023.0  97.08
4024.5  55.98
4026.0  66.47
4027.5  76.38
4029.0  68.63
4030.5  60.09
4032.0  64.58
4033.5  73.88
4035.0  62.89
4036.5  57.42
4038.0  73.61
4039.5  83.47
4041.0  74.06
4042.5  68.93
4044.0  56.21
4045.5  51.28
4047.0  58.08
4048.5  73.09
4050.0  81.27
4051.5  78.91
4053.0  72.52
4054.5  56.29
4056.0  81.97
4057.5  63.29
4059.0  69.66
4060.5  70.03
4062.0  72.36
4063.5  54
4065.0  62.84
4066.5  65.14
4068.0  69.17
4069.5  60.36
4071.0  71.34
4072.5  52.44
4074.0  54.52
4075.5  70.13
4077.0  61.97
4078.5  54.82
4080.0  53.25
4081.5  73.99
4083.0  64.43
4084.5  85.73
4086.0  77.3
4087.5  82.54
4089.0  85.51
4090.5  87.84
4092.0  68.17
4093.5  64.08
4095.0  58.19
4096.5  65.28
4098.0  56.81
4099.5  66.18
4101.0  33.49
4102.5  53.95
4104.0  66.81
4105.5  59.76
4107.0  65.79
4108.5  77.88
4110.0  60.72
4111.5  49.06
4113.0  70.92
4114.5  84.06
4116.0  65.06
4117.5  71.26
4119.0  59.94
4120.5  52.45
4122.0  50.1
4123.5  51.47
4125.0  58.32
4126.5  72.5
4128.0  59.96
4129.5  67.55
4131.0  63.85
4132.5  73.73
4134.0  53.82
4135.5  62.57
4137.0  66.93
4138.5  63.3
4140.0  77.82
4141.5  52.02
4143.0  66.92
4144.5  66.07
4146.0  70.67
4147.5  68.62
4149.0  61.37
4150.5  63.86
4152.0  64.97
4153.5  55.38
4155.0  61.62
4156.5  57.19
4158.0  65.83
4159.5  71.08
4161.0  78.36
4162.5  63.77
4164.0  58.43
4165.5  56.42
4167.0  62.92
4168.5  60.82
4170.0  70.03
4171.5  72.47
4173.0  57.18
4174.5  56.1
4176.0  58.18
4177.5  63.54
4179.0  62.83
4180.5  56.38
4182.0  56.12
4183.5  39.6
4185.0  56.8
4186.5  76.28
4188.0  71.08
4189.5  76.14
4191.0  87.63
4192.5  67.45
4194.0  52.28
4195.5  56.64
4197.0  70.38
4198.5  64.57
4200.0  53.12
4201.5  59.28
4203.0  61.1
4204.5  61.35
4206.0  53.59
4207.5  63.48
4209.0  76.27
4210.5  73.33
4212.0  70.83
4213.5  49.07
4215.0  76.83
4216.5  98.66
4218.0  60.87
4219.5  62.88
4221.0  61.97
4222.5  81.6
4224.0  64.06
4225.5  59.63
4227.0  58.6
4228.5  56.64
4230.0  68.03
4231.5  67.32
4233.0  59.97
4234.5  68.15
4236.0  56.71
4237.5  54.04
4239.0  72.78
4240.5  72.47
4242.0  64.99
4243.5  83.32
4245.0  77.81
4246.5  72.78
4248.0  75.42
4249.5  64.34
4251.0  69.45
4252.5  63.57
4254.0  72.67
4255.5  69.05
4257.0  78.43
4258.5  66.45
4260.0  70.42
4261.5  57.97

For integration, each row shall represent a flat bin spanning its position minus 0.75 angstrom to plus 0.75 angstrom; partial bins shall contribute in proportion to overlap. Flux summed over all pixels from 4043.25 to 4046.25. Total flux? 107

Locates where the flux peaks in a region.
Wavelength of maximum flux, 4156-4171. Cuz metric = 4161.0 angstrom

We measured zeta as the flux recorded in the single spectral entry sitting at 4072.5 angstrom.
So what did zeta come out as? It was 52.44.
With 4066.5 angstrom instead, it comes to 65.14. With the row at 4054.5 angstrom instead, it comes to 56.29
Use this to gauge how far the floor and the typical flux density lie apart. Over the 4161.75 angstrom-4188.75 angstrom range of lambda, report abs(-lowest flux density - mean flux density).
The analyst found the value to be 101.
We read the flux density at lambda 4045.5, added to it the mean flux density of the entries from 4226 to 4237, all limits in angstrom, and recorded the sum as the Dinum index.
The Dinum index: 113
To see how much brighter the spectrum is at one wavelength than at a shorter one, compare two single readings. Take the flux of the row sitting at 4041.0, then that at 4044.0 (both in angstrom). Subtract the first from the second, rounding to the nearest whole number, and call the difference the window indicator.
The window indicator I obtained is -18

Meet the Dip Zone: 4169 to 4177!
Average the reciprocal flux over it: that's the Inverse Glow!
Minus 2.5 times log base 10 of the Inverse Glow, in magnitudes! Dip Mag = 4.48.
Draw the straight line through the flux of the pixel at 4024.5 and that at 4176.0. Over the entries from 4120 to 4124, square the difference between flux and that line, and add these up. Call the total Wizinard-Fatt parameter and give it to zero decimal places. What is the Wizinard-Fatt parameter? 113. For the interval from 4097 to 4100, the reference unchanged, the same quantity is 83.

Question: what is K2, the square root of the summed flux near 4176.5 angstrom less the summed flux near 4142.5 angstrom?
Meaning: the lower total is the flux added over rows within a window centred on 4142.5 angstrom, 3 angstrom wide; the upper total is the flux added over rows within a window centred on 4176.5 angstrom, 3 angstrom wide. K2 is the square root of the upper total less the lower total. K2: 1.7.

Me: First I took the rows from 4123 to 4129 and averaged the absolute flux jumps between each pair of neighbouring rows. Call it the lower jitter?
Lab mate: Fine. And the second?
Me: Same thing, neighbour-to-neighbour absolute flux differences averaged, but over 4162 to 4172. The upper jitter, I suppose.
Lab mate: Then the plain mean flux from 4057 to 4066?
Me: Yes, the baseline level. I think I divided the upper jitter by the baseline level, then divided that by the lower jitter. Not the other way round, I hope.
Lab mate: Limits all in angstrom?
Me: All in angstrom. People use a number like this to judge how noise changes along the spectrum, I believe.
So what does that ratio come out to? 0.0063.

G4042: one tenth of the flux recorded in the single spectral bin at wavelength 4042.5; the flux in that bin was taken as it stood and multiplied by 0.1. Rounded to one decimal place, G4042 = 6.9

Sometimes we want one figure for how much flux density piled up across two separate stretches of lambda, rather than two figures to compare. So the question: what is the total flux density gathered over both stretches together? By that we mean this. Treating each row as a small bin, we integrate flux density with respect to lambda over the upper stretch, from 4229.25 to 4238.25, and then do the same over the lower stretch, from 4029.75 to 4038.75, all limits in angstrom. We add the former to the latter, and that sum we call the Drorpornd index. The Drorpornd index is 1150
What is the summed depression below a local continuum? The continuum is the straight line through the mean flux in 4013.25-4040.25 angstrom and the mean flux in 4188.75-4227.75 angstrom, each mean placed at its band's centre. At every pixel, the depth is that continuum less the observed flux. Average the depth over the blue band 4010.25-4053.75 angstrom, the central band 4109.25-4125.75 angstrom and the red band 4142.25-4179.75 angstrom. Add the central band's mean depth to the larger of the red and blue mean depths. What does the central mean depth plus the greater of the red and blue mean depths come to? 12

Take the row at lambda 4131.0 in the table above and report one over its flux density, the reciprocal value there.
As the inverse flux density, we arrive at 0.0157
